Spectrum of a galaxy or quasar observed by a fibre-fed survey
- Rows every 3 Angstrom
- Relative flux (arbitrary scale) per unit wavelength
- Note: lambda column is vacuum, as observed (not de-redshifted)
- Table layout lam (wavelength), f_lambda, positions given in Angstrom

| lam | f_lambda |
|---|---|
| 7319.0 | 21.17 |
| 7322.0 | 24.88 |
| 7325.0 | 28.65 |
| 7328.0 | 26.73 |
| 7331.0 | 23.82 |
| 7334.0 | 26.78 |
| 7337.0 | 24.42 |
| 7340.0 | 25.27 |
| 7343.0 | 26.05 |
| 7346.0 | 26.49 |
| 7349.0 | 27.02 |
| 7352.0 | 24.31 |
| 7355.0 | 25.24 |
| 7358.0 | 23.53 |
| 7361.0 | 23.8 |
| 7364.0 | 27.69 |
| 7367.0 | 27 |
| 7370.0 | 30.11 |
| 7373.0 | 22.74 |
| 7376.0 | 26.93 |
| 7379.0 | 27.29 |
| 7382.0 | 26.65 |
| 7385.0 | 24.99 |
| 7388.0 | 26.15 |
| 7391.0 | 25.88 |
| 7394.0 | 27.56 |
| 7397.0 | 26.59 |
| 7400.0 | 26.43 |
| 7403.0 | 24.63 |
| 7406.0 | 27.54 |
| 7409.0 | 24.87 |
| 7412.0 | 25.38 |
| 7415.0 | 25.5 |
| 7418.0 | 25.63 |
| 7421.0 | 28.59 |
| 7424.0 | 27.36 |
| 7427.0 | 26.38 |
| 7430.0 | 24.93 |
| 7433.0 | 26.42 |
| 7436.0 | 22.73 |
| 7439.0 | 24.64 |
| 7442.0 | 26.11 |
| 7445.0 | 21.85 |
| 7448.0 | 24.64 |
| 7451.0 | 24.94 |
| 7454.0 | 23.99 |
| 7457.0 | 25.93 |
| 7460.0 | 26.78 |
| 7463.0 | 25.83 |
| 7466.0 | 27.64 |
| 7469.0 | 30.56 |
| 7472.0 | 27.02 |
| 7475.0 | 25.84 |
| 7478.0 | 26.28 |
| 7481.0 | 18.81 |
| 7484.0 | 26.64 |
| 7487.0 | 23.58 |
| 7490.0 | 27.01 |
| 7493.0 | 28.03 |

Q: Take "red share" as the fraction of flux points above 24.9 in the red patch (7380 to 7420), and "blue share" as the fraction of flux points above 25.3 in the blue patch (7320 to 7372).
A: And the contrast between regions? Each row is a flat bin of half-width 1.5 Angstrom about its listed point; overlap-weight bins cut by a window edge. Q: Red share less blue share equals 0.32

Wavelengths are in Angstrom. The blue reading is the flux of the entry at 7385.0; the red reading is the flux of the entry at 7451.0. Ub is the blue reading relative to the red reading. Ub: 1.00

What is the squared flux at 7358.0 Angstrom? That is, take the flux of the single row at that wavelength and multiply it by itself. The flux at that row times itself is 554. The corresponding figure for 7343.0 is 679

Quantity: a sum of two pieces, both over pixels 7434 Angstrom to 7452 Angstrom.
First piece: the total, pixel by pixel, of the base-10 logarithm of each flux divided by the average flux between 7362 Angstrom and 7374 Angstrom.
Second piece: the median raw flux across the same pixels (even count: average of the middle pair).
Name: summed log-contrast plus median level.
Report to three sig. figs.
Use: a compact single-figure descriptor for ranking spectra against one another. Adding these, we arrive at 24.4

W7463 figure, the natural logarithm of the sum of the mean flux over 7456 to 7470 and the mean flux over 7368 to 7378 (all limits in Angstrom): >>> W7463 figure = 3.99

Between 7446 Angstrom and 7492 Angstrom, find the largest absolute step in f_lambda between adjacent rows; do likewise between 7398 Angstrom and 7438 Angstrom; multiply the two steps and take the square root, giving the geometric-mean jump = 5.4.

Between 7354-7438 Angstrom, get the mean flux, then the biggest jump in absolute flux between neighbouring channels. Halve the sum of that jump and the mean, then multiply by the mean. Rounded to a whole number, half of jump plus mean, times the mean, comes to 434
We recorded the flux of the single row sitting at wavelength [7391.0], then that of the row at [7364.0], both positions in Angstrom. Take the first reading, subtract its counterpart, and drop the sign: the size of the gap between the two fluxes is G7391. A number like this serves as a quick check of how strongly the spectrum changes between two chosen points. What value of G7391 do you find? 1.8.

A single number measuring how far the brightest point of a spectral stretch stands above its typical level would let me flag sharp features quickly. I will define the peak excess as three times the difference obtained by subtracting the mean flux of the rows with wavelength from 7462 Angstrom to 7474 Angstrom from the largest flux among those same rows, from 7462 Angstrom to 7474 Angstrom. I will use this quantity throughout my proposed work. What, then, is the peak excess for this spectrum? 8.4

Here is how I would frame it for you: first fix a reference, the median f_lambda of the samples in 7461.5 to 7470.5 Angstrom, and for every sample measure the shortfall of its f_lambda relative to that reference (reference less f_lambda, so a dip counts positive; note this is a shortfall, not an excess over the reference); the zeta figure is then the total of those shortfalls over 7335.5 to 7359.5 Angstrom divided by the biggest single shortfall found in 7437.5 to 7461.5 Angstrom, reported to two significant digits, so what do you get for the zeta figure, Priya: 3.2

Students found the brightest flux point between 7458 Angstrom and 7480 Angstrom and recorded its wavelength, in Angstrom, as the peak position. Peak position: 7469.0 Angstrom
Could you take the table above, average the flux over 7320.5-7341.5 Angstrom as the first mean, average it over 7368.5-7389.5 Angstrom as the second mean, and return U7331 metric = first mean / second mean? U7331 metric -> 0.98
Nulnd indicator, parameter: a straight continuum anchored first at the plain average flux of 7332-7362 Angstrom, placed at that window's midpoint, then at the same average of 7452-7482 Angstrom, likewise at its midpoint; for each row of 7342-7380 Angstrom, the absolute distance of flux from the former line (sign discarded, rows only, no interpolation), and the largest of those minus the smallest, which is 5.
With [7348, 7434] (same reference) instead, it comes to 5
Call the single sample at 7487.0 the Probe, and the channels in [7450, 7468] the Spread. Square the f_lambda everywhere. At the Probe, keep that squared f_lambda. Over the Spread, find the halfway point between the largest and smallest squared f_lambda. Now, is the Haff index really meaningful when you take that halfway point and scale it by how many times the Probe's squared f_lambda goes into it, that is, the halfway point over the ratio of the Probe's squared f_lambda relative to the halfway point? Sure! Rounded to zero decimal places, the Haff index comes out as 807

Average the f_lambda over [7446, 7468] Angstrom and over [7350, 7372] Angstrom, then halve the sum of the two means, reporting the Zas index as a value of 25.8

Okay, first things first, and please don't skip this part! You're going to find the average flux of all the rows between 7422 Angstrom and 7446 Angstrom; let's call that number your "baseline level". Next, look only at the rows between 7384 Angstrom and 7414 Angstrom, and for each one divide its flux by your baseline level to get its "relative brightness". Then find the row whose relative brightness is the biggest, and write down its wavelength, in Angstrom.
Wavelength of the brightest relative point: 7394.0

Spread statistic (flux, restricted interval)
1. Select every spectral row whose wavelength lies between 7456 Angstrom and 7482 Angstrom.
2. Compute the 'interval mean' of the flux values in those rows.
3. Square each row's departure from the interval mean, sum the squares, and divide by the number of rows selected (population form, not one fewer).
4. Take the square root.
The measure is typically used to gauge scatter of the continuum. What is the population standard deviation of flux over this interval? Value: 2.9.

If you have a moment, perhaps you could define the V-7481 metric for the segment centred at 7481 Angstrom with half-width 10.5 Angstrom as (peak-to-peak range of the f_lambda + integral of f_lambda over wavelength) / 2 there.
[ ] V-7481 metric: 266.9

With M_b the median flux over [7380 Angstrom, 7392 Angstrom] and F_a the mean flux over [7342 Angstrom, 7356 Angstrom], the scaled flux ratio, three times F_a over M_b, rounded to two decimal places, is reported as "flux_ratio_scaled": 2.98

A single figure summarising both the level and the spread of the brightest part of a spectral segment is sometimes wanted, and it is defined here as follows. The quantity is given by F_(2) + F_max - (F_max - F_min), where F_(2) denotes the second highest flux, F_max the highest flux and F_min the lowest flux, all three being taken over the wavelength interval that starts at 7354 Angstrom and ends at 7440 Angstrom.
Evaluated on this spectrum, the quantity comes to 51.3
